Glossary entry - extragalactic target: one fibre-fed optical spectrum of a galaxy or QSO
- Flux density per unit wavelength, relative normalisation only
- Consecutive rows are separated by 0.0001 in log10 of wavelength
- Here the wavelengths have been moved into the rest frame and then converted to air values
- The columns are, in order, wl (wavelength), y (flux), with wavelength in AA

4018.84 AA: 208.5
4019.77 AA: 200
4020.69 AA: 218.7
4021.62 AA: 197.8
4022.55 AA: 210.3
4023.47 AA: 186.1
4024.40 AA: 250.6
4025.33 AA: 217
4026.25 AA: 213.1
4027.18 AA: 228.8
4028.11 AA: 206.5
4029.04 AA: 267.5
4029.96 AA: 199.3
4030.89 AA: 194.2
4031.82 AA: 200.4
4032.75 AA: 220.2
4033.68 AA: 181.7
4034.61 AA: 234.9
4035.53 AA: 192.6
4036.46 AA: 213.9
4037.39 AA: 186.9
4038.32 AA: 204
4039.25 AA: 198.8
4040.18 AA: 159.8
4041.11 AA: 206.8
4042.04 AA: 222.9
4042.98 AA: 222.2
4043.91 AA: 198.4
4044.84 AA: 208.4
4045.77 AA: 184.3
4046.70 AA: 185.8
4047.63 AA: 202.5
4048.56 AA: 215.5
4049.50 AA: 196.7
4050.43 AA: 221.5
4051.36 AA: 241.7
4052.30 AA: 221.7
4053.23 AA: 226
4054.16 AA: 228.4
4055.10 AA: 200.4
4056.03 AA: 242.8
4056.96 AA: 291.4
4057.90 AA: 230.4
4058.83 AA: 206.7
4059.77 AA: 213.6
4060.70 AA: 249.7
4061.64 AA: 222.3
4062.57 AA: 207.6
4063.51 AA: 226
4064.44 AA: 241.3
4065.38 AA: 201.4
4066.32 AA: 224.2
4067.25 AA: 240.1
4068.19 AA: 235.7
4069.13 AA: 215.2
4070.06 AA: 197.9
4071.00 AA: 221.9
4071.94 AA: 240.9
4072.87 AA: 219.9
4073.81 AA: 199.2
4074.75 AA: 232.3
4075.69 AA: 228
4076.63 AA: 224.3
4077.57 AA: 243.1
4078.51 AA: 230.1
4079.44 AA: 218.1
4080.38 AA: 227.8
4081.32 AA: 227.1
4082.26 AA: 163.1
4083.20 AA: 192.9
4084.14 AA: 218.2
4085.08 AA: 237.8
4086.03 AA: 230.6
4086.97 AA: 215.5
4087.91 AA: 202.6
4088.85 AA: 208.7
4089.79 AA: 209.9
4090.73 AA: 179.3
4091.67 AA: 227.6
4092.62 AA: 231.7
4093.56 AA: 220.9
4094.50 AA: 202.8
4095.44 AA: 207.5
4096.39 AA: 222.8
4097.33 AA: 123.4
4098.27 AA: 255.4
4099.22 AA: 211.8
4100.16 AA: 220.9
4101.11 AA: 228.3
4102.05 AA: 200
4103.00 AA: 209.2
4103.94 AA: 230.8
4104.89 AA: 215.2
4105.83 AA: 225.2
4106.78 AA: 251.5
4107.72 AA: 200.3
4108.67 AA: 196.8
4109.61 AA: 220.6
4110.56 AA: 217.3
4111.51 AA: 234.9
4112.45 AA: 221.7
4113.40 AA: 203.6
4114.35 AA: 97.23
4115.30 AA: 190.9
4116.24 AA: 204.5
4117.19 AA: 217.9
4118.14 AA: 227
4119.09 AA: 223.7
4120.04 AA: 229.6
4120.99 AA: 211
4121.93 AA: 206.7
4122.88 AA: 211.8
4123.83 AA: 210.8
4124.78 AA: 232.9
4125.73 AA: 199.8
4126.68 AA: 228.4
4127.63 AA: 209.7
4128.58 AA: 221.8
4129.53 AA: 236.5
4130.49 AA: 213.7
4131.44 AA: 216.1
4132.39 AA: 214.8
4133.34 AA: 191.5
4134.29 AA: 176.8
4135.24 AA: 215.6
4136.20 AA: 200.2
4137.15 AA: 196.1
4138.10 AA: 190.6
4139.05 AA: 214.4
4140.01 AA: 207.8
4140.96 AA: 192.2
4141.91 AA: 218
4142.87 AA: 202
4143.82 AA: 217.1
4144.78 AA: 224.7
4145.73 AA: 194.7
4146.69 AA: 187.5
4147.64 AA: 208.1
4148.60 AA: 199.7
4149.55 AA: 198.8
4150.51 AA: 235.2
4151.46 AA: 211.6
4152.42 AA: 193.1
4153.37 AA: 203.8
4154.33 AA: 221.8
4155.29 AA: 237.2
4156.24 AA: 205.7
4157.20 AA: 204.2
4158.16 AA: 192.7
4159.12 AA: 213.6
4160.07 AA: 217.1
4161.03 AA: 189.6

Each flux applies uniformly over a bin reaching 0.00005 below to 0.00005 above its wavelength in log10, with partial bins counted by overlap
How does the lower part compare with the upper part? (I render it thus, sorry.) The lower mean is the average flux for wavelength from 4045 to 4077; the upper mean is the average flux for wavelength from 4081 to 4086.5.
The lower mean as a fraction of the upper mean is 1.05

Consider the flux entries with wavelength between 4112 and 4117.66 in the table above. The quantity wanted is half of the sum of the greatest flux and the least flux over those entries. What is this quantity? 159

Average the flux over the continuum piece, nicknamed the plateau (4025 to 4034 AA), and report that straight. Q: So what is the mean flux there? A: 213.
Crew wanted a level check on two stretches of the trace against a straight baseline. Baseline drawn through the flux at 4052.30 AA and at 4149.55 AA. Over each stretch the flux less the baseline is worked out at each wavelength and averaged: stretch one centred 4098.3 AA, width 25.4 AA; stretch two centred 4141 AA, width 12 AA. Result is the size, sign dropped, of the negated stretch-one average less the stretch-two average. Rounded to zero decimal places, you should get 7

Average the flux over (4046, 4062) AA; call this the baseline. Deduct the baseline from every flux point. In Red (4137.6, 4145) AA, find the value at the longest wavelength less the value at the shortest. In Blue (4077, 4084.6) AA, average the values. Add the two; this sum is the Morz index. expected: 26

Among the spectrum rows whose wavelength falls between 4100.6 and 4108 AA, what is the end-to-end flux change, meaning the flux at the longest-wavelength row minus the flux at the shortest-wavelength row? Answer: -28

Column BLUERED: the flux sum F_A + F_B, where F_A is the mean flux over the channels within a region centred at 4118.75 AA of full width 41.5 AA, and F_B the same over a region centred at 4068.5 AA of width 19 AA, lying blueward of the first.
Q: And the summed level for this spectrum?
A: 436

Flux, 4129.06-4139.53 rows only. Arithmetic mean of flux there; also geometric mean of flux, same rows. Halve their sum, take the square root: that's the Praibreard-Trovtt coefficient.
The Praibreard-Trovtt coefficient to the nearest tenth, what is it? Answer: 14.3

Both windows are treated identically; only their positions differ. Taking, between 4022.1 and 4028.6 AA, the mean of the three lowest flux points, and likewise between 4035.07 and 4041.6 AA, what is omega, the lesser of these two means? 180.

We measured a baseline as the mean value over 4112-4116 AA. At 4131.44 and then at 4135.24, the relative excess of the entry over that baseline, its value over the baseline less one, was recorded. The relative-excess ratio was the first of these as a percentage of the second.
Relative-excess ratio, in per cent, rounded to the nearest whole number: 101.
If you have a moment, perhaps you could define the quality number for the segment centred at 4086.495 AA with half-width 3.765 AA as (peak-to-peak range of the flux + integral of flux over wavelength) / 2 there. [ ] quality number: 830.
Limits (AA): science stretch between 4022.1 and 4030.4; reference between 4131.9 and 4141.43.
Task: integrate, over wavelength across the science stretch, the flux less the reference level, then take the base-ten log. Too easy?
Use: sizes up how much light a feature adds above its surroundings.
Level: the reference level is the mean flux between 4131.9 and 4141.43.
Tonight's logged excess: 2.22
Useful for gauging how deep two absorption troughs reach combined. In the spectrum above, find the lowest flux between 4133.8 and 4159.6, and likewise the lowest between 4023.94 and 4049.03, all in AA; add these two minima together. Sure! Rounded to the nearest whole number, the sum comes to 337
